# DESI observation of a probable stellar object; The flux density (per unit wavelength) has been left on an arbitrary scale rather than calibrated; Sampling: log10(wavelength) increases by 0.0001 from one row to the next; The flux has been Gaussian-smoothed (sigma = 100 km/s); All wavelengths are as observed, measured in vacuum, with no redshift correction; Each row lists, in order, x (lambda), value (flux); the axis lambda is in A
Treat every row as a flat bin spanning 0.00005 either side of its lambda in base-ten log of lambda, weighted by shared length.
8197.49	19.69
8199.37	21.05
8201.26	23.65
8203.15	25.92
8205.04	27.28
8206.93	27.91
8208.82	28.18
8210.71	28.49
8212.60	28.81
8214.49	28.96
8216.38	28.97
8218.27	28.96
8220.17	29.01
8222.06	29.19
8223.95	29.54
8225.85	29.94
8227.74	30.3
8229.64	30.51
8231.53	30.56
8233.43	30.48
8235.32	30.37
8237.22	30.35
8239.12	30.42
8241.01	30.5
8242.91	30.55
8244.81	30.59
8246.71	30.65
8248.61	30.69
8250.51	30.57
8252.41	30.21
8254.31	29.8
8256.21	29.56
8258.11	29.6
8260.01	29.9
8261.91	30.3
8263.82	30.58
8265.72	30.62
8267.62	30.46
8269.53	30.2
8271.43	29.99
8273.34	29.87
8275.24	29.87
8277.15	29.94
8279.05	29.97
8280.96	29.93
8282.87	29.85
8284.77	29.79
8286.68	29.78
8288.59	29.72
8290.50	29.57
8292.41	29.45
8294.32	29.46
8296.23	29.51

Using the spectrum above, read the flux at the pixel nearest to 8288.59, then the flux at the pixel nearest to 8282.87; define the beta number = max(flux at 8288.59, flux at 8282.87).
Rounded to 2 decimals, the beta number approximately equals 29.85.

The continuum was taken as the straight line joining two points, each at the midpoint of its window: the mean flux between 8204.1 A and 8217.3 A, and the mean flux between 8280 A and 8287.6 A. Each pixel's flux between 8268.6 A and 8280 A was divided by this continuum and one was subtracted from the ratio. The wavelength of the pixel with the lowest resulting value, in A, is 8275.24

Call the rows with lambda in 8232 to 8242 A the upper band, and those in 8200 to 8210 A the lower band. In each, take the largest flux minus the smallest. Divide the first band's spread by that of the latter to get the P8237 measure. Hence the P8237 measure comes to 0.0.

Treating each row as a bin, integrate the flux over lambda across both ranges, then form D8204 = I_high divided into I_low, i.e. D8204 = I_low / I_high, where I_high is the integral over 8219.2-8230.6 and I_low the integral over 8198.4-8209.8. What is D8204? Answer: 0.86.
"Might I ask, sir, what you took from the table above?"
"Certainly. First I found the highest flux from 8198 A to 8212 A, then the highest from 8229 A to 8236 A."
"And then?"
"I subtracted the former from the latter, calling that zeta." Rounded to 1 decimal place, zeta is 2.1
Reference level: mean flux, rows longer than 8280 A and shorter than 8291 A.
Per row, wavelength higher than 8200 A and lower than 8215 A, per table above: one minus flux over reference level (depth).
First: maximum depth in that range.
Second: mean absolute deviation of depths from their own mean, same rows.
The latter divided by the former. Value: 0.22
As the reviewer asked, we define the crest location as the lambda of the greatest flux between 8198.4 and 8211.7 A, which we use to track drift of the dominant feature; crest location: 8210.71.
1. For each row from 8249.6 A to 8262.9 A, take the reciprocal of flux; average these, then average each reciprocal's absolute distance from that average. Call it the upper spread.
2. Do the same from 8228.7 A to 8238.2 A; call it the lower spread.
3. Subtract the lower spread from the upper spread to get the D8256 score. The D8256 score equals 0.0003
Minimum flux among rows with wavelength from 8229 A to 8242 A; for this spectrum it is 30.35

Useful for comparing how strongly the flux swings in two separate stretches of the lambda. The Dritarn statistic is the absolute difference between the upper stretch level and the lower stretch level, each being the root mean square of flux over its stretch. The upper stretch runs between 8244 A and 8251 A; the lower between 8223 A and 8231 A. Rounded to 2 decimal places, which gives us 0.55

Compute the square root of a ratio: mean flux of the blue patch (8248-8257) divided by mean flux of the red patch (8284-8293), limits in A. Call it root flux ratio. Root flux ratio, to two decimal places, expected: 1.01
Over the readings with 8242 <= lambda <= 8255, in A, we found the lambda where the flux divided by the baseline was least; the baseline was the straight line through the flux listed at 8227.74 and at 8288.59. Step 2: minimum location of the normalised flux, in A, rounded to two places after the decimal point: 8254.31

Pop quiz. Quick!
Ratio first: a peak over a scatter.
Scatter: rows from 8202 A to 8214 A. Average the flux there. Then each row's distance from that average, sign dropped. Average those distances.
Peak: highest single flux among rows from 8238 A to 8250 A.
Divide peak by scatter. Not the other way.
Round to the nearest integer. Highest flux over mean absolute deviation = 40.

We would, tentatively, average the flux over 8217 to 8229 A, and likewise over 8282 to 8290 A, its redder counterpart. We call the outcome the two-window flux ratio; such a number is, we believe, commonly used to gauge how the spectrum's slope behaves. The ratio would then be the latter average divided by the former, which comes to 1.01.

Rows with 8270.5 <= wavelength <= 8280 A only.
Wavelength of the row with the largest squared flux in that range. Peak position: 8271.43 A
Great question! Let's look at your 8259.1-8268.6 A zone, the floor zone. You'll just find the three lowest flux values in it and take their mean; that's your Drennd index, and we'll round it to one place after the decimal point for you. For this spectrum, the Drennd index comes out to 30.2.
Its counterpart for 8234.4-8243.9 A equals 30.4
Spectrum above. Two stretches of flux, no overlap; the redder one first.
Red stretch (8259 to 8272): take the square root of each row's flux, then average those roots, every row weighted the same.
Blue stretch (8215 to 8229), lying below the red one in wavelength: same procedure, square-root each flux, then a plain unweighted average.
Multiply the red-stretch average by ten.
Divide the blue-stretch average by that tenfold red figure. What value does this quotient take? 0.0985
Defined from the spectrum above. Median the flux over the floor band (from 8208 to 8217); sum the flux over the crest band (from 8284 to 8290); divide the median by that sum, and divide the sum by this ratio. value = 277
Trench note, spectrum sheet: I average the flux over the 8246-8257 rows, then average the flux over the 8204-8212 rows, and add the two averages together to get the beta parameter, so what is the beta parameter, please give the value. 58.2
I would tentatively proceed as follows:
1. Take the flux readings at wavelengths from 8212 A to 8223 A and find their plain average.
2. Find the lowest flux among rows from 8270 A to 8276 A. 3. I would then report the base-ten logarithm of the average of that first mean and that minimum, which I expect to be 1.47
